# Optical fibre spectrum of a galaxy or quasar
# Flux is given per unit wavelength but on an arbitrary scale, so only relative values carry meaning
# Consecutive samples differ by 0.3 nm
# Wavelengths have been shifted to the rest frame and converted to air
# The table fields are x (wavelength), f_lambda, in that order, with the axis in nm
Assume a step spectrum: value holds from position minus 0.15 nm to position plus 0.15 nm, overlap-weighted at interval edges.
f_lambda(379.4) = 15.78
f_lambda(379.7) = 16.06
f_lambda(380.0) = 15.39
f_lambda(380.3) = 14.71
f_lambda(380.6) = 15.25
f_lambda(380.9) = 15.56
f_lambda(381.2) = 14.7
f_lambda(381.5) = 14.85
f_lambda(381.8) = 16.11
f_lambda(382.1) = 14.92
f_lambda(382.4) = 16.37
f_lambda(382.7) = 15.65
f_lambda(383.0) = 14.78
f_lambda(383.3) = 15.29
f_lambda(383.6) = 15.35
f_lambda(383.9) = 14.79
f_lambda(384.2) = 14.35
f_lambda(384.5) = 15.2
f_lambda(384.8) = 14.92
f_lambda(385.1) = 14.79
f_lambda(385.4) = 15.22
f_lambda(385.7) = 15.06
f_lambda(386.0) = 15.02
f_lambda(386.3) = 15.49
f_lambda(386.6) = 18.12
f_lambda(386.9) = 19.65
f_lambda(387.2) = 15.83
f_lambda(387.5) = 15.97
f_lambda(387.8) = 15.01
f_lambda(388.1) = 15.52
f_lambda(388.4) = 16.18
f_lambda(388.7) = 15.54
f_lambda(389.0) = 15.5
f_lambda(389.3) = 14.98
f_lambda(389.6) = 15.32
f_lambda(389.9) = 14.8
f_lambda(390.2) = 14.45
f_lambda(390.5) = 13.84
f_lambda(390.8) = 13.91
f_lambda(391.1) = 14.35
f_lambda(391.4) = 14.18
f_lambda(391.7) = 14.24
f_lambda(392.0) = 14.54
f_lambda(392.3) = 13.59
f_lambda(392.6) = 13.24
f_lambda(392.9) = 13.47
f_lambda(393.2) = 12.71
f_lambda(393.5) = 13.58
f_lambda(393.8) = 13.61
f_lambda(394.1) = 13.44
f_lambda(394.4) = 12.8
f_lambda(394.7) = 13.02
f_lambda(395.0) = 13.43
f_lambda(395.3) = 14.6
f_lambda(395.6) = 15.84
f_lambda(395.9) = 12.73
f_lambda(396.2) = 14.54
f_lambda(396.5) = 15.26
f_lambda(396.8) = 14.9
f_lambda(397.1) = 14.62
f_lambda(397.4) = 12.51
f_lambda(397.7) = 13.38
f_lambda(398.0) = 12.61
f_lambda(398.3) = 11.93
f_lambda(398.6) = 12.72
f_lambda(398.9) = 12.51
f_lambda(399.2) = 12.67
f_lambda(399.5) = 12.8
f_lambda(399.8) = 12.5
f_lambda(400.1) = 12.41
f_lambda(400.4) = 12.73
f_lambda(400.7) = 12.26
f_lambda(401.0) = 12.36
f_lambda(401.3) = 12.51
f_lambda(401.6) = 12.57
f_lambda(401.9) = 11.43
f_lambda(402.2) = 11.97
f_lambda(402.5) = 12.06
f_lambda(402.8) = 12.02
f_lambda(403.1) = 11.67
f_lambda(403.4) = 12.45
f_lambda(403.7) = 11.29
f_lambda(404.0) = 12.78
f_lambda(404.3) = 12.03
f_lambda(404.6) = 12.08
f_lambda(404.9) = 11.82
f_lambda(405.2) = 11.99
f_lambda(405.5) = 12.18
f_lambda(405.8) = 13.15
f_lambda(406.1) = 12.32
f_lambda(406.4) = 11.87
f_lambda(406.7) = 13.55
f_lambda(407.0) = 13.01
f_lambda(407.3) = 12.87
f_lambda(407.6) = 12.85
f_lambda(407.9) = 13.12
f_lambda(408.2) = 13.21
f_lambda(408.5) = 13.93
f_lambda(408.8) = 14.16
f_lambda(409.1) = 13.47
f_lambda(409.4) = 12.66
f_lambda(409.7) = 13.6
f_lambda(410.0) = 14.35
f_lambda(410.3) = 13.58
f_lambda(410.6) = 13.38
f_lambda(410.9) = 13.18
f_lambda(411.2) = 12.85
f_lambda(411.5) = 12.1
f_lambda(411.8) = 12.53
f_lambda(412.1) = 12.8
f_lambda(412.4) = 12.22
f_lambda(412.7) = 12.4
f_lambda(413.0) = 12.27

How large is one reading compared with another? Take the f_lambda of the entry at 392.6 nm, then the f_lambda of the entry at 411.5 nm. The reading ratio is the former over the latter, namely 1.09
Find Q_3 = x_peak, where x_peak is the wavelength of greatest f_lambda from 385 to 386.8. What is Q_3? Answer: 386.6 nm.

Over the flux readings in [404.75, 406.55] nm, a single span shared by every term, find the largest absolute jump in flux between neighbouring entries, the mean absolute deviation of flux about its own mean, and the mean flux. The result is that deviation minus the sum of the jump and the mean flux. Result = -12.8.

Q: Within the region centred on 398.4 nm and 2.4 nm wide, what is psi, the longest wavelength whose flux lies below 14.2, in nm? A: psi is 399.5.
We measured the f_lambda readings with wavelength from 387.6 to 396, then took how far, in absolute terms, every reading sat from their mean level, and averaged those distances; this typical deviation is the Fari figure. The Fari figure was 0.83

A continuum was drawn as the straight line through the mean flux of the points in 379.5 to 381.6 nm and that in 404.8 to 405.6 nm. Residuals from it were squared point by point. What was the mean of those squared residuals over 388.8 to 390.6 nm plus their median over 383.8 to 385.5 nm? 1.0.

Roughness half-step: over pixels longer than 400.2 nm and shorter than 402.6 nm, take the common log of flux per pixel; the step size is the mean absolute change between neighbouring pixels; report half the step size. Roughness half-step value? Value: 0.007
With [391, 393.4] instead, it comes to 0.006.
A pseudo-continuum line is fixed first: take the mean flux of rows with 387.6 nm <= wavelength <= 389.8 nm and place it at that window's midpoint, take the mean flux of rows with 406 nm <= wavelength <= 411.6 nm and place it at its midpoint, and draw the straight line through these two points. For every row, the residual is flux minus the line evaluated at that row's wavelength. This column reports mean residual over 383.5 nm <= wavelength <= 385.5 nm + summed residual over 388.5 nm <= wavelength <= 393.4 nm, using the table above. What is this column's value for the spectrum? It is -15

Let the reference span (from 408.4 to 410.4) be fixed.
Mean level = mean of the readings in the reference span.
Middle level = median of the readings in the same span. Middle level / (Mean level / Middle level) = 13.5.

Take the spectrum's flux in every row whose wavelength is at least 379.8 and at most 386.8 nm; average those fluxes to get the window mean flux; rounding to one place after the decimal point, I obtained 15.3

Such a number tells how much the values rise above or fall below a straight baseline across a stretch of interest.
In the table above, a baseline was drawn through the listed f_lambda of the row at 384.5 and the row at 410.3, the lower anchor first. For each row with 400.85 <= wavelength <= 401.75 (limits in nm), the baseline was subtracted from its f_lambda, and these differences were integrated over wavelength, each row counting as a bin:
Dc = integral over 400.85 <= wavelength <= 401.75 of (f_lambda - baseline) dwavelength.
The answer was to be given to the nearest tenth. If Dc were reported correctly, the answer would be -1.5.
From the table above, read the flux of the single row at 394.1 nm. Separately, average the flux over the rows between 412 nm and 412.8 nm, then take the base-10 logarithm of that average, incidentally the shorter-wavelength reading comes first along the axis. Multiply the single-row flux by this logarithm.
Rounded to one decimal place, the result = 14.7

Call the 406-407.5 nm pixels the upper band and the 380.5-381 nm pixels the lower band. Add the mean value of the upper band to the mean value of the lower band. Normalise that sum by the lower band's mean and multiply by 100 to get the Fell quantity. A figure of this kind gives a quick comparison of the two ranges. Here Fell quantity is 183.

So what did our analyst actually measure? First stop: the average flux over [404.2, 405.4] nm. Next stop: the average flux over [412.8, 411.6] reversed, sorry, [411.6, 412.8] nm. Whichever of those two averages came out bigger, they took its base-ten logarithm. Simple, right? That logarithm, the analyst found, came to 1.10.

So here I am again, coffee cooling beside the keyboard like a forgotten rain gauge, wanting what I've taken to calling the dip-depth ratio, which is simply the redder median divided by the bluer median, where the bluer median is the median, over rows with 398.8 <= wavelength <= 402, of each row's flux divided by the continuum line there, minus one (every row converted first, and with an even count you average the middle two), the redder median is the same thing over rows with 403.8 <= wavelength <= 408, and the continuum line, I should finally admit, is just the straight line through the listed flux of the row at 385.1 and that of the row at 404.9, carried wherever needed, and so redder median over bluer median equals -17.6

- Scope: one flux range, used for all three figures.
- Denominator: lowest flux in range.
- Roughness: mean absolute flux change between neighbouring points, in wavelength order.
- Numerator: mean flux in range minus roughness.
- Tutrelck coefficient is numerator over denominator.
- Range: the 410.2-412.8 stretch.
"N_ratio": 1.03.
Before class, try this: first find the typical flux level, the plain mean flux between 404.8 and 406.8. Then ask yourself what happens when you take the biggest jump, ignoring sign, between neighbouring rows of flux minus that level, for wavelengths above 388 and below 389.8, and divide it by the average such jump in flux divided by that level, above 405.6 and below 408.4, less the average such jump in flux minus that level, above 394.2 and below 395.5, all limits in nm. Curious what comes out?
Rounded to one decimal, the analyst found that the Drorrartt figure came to -1.2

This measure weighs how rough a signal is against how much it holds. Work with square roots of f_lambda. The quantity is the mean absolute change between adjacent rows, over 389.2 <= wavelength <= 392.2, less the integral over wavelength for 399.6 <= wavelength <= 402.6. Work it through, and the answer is -10.5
